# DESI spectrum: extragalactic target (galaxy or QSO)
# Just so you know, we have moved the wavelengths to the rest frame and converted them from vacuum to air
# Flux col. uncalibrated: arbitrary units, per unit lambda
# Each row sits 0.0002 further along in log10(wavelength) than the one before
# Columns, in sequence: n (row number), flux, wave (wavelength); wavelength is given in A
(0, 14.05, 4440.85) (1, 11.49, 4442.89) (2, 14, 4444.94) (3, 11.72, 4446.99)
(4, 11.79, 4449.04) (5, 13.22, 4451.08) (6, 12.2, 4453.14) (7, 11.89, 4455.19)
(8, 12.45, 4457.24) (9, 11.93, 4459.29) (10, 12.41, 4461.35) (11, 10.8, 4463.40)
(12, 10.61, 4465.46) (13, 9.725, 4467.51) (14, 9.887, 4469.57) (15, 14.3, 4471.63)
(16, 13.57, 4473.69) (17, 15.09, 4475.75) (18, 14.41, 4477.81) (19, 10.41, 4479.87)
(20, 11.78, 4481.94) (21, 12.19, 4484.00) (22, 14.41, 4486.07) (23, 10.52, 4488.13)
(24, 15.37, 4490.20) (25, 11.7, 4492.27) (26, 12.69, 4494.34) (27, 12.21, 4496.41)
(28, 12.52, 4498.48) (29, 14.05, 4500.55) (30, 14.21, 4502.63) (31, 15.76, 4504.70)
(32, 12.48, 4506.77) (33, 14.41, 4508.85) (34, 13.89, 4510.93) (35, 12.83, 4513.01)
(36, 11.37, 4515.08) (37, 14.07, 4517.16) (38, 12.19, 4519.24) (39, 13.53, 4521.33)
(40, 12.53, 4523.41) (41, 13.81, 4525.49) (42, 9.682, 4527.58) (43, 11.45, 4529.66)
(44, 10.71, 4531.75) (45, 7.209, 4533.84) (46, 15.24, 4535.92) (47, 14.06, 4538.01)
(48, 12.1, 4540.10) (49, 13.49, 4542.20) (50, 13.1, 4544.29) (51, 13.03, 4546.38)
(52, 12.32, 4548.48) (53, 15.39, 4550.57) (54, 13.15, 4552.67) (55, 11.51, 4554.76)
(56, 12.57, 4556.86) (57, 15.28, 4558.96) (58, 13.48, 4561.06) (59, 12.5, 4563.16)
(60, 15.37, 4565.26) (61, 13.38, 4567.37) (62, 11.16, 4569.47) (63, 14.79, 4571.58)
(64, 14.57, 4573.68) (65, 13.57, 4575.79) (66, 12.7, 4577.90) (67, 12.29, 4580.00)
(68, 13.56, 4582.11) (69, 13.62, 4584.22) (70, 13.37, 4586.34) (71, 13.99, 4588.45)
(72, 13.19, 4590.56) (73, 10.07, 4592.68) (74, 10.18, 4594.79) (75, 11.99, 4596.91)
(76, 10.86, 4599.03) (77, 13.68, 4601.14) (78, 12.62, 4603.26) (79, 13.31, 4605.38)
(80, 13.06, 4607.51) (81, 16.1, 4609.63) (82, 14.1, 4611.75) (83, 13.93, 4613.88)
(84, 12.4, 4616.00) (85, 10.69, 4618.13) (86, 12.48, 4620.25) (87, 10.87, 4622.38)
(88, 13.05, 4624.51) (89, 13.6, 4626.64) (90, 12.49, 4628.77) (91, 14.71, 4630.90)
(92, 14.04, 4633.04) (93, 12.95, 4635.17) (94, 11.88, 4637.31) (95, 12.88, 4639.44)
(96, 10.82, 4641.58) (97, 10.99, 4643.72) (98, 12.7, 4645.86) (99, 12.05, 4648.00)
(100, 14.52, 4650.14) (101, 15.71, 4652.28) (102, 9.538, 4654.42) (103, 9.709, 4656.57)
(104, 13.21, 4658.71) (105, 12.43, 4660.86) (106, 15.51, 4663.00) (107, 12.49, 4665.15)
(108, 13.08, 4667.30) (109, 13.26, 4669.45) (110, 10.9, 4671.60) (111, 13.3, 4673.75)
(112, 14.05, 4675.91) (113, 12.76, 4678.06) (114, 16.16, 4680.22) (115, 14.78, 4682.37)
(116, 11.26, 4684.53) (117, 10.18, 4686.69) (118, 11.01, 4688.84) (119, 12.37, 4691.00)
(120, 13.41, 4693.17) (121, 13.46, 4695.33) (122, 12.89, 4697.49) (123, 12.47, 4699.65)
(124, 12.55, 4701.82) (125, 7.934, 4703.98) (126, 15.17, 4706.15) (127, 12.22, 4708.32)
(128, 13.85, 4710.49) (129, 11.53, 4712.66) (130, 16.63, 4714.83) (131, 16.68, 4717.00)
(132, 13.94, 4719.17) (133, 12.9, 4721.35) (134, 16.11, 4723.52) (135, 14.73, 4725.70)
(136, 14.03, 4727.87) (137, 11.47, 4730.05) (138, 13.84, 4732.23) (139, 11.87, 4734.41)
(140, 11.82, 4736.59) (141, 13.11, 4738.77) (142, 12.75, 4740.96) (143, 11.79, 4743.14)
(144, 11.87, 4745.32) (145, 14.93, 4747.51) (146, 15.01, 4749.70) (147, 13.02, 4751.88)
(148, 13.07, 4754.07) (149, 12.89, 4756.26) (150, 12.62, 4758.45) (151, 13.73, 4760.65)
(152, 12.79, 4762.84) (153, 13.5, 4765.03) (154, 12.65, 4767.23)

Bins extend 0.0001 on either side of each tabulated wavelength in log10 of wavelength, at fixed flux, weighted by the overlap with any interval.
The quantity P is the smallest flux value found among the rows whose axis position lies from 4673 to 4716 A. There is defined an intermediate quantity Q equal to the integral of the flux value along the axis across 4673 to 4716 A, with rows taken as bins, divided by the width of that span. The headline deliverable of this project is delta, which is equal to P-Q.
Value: -5.0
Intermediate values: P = 7.934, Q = 12.9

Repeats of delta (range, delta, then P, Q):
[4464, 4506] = -3.0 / 9.725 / 12.8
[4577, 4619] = -2.7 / 10.07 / 12.8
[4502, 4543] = -5.5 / 7.209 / 12.7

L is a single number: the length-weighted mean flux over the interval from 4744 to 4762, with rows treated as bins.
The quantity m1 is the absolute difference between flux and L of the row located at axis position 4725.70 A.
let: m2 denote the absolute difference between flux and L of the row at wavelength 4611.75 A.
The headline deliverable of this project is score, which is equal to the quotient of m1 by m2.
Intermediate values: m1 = 1.4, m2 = 0.7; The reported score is 1.9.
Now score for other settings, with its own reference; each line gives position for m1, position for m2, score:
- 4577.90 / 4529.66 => 0.3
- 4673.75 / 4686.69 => 0.0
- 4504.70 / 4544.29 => 9.1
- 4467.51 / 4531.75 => 1.4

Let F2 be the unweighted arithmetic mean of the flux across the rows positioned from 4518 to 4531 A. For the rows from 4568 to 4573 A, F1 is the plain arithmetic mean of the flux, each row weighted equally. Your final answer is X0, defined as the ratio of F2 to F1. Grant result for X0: 0.94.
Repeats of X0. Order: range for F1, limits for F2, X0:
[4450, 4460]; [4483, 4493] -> 1.04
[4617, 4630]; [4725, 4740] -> 1.06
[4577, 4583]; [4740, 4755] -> 1.03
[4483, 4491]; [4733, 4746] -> 0.93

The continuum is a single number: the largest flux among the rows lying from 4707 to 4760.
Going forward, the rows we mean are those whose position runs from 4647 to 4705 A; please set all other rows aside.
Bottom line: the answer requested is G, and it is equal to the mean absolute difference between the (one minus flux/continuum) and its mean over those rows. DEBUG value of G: 0.086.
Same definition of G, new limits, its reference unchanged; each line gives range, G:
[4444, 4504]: 0.075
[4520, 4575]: 0.084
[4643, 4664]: 0.102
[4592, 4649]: 0.068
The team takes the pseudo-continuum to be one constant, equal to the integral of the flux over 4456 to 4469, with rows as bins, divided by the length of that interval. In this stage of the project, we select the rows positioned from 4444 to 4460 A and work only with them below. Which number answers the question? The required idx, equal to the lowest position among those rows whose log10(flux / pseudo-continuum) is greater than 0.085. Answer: 4444.94 A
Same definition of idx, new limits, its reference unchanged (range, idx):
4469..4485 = 4471.63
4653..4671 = 4663.00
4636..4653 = 4650.14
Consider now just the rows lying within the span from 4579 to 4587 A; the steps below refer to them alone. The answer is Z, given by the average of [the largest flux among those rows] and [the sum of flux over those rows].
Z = 33.2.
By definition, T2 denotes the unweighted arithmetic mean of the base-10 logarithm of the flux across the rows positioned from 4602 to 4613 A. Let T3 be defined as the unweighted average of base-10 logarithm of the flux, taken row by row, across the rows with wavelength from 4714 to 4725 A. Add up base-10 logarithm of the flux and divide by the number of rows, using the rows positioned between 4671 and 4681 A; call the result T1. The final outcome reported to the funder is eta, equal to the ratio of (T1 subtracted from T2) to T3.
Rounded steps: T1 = 1.125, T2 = 1.14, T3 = 1.18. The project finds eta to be 0.013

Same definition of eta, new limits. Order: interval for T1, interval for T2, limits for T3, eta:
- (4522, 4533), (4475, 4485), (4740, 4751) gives 0.036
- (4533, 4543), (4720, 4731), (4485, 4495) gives 0.053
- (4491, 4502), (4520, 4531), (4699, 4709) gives -0.017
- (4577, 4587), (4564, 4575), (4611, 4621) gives 0.020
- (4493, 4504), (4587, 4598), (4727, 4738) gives -0.042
